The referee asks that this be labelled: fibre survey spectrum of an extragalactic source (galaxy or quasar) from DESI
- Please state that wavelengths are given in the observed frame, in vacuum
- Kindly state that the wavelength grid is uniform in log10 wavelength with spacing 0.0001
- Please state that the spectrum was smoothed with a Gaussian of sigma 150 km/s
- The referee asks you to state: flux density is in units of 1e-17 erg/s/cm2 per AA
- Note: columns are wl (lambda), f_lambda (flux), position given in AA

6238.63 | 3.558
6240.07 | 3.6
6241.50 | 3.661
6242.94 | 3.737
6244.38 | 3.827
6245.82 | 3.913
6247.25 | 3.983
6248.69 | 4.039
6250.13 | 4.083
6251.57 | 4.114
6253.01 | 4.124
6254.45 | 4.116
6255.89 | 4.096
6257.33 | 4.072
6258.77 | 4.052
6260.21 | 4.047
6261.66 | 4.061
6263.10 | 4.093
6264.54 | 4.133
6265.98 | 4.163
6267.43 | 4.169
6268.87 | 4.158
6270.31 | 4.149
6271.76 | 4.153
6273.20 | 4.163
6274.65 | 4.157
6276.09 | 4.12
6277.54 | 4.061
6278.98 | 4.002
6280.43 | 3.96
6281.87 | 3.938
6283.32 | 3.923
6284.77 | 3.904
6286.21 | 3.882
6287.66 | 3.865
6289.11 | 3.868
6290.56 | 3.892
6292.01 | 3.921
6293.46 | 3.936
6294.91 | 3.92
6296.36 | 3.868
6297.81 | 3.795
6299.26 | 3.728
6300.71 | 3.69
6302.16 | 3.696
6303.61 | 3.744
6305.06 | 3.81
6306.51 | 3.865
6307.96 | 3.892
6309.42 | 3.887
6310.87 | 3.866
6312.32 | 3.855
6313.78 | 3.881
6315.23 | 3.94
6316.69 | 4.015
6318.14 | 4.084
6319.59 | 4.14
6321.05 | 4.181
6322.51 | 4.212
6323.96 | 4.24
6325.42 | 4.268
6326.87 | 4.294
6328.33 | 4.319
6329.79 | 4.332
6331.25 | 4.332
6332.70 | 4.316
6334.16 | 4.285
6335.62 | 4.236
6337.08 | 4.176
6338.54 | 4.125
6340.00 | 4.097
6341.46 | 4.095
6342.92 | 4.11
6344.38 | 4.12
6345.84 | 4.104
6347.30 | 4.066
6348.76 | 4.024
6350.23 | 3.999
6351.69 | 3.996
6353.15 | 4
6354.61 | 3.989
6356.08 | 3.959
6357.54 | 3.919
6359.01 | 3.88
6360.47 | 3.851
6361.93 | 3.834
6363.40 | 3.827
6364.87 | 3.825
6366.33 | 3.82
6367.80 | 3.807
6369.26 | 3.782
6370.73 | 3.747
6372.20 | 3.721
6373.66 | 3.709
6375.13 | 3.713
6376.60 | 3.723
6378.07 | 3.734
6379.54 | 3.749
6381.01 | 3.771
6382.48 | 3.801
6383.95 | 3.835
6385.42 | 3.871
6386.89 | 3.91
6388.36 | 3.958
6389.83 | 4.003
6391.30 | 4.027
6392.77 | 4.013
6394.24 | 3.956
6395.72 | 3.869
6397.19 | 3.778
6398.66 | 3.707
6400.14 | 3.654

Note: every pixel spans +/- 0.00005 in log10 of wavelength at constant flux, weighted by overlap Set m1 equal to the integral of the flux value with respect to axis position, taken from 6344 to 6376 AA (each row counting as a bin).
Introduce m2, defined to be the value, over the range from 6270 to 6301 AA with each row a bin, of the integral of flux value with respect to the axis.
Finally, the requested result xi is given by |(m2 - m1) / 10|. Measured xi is 0.21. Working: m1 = 125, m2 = 122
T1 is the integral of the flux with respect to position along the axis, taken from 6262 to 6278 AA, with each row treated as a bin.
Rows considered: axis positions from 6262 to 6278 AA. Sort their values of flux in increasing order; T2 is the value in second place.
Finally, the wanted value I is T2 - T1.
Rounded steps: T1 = 66.2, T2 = 4.093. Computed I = -62.1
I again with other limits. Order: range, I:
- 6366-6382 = -56.3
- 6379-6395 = -58.6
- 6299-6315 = -57.4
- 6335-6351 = -61.6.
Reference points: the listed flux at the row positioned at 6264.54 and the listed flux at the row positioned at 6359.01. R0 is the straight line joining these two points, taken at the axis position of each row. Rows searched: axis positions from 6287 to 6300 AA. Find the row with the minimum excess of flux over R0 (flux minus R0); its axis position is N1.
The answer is 6299.26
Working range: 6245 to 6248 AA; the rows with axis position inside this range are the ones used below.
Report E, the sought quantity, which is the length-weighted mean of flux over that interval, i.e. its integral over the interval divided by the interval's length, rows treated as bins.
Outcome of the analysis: 3.95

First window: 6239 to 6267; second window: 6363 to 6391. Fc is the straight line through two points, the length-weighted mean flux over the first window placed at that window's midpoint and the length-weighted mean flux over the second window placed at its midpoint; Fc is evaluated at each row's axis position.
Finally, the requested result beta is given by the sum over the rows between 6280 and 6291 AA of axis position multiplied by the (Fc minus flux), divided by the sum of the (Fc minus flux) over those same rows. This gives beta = 6287.4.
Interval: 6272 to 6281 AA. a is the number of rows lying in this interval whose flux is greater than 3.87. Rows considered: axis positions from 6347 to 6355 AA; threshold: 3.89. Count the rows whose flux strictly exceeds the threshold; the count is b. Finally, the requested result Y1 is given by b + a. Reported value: 12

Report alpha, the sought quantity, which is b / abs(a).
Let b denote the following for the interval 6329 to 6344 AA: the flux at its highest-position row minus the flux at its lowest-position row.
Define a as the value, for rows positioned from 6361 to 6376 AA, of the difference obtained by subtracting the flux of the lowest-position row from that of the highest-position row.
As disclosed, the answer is -1.83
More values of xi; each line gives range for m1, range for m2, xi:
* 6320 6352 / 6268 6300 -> 0.67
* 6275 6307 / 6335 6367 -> 0.37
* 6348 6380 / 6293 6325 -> 0.25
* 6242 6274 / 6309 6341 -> 0.26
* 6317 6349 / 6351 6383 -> 1.17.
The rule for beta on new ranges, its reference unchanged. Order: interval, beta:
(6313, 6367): 6334.5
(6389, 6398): 6392.3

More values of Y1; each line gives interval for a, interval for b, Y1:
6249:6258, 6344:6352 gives 12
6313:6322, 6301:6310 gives 7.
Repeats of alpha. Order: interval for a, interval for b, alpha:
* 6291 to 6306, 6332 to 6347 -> -1.91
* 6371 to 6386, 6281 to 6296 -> -0.12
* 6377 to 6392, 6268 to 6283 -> -0.75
